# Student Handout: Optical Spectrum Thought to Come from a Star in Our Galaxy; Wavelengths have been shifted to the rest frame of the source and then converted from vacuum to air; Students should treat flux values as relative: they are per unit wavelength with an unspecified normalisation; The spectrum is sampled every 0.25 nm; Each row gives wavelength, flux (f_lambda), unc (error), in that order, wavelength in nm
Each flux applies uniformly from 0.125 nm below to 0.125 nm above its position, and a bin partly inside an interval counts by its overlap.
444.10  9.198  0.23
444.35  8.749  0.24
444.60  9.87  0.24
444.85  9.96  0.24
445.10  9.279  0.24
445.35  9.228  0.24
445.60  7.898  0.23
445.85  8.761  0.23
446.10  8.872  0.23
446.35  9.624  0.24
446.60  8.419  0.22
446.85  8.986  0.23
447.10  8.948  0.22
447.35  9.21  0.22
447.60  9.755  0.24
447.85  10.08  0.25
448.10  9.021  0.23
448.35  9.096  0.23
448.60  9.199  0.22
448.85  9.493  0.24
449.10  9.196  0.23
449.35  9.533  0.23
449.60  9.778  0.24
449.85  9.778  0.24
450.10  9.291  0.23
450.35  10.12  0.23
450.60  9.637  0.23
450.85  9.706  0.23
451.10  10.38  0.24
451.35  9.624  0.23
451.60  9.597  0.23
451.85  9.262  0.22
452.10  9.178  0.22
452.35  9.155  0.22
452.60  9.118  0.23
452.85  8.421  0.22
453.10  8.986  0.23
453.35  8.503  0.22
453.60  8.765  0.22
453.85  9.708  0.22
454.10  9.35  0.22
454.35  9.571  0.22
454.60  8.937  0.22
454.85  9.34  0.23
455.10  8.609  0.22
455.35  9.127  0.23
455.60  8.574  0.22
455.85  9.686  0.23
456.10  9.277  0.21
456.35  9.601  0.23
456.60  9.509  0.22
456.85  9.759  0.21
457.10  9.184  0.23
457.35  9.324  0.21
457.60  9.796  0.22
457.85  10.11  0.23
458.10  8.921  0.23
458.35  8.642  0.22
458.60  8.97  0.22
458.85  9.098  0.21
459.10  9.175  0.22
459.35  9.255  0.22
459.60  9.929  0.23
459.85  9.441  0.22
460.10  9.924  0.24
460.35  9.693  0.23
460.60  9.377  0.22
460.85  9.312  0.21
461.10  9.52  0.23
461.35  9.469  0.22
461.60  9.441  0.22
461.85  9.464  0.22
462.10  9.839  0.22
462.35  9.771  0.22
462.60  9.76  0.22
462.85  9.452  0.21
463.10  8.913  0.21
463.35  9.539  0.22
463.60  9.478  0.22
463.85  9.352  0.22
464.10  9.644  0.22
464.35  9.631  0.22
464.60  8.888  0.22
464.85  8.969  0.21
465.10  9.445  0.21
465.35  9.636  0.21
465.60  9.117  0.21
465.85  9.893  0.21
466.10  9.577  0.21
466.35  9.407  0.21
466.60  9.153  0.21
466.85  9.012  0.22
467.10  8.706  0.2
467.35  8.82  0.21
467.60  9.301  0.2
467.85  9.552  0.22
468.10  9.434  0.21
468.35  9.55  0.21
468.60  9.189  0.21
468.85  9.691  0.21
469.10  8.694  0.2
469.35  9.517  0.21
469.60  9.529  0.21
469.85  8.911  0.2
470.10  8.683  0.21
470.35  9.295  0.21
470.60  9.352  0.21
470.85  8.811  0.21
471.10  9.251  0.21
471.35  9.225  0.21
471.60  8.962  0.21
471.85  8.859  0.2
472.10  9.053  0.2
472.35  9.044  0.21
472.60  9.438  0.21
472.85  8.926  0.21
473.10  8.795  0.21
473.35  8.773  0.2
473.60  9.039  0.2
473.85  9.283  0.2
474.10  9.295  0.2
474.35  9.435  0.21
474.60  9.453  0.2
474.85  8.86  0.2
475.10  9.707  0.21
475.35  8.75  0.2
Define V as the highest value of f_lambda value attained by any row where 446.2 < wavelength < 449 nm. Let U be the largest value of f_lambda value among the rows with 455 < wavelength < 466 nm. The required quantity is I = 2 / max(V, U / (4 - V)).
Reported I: 0.198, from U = 10.11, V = 10.08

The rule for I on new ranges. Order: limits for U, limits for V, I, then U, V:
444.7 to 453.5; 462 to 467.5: 0.202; 10.38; 9.893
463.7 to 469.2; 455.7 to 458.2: 0.198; 9.893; 10.11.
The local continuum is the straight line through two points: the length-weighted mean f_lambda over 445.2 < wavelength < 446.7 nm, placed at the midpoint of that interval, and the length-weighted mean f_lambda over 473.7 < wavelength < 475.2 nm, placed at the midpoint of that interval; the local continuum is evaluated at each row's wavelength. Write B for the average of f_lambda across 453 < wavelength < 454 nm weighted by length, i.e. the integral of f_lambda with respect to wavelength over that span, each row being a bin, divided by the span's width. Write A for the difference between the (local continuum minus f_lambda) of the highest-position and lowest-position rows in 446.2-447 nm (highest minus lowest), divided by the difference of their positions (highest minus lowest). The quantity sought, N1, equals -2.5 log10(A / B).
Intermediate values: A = 1.29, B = 9.0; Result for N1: 2.1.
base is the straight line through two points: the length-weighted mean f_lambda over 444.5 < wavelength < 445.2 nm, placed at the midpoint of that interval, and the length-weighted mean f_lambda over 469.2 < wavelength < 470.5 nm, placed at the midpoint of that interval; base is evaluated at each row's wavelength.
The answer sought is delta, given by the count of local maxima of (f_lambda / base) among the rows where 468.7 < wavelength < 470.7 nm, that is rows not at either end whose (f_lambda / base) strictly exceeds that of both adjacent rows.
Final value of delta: 1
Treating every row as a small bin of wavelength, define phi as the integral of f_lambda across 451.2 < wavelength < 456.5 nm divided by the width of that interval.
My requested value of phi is 9.17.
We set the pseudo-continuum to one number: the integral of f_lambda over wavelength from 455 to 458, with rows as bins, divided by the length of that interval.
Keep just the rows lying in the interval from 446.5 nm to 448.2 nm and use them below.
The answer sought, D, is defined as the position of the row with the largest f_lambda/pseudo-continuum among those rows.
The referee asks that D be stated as 447.85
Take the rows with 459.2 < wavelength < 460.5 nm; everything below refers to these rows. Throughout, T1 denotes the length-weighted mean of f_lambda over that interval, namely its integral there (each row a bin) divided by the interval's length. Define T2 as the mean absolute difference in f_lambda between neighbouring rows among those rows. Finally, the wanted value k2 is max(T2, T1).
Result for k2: 9.63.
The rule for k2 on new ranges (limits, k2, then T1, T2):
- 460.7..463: 9.55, 9.5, 0.13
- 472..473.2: 9.06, 9.1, 0.26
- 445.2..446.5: 8.88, 8.9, 0.76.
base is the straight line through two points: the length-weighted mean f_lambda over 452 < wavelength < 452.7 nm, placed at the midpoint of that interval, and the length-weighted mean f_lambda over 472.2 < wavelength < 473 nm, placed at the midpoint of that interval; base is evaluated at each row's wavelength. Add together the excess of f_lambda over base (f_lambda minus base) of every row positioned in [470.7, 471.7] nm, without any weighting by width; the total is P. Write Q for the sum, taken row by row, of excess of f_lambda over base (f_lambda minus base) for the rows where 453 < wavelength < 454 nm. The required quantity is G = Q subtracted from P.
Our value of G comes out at 0.4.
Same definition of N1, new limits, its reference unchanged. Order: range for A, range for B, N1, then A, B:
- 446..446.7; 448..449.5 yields 2.5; 0.92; 9.3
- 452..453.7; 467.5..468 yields 3.8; 0.29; 9.4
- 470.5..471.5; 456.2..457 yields 4.3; 0.19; 9.6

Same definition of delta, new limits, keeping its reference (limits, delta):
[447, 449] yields 1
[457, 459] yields 1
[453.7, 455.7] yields 3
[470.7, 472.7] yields 2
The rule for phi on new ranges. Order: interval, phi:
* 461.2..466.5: 9.46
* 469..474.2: 9.08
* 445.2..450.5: 9.25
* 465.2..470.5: 9.27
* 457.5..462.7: 9.47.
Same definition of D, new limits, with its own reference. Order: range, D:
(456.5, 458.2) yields 457.85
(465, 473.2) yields 465.85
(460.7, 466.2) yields 465.85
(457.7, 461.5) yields 457.85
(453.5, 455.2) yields 453.85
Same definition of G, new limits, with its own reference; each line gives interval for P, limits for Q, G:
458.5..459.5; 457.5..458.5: -1.0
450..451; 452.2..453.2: 3.1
